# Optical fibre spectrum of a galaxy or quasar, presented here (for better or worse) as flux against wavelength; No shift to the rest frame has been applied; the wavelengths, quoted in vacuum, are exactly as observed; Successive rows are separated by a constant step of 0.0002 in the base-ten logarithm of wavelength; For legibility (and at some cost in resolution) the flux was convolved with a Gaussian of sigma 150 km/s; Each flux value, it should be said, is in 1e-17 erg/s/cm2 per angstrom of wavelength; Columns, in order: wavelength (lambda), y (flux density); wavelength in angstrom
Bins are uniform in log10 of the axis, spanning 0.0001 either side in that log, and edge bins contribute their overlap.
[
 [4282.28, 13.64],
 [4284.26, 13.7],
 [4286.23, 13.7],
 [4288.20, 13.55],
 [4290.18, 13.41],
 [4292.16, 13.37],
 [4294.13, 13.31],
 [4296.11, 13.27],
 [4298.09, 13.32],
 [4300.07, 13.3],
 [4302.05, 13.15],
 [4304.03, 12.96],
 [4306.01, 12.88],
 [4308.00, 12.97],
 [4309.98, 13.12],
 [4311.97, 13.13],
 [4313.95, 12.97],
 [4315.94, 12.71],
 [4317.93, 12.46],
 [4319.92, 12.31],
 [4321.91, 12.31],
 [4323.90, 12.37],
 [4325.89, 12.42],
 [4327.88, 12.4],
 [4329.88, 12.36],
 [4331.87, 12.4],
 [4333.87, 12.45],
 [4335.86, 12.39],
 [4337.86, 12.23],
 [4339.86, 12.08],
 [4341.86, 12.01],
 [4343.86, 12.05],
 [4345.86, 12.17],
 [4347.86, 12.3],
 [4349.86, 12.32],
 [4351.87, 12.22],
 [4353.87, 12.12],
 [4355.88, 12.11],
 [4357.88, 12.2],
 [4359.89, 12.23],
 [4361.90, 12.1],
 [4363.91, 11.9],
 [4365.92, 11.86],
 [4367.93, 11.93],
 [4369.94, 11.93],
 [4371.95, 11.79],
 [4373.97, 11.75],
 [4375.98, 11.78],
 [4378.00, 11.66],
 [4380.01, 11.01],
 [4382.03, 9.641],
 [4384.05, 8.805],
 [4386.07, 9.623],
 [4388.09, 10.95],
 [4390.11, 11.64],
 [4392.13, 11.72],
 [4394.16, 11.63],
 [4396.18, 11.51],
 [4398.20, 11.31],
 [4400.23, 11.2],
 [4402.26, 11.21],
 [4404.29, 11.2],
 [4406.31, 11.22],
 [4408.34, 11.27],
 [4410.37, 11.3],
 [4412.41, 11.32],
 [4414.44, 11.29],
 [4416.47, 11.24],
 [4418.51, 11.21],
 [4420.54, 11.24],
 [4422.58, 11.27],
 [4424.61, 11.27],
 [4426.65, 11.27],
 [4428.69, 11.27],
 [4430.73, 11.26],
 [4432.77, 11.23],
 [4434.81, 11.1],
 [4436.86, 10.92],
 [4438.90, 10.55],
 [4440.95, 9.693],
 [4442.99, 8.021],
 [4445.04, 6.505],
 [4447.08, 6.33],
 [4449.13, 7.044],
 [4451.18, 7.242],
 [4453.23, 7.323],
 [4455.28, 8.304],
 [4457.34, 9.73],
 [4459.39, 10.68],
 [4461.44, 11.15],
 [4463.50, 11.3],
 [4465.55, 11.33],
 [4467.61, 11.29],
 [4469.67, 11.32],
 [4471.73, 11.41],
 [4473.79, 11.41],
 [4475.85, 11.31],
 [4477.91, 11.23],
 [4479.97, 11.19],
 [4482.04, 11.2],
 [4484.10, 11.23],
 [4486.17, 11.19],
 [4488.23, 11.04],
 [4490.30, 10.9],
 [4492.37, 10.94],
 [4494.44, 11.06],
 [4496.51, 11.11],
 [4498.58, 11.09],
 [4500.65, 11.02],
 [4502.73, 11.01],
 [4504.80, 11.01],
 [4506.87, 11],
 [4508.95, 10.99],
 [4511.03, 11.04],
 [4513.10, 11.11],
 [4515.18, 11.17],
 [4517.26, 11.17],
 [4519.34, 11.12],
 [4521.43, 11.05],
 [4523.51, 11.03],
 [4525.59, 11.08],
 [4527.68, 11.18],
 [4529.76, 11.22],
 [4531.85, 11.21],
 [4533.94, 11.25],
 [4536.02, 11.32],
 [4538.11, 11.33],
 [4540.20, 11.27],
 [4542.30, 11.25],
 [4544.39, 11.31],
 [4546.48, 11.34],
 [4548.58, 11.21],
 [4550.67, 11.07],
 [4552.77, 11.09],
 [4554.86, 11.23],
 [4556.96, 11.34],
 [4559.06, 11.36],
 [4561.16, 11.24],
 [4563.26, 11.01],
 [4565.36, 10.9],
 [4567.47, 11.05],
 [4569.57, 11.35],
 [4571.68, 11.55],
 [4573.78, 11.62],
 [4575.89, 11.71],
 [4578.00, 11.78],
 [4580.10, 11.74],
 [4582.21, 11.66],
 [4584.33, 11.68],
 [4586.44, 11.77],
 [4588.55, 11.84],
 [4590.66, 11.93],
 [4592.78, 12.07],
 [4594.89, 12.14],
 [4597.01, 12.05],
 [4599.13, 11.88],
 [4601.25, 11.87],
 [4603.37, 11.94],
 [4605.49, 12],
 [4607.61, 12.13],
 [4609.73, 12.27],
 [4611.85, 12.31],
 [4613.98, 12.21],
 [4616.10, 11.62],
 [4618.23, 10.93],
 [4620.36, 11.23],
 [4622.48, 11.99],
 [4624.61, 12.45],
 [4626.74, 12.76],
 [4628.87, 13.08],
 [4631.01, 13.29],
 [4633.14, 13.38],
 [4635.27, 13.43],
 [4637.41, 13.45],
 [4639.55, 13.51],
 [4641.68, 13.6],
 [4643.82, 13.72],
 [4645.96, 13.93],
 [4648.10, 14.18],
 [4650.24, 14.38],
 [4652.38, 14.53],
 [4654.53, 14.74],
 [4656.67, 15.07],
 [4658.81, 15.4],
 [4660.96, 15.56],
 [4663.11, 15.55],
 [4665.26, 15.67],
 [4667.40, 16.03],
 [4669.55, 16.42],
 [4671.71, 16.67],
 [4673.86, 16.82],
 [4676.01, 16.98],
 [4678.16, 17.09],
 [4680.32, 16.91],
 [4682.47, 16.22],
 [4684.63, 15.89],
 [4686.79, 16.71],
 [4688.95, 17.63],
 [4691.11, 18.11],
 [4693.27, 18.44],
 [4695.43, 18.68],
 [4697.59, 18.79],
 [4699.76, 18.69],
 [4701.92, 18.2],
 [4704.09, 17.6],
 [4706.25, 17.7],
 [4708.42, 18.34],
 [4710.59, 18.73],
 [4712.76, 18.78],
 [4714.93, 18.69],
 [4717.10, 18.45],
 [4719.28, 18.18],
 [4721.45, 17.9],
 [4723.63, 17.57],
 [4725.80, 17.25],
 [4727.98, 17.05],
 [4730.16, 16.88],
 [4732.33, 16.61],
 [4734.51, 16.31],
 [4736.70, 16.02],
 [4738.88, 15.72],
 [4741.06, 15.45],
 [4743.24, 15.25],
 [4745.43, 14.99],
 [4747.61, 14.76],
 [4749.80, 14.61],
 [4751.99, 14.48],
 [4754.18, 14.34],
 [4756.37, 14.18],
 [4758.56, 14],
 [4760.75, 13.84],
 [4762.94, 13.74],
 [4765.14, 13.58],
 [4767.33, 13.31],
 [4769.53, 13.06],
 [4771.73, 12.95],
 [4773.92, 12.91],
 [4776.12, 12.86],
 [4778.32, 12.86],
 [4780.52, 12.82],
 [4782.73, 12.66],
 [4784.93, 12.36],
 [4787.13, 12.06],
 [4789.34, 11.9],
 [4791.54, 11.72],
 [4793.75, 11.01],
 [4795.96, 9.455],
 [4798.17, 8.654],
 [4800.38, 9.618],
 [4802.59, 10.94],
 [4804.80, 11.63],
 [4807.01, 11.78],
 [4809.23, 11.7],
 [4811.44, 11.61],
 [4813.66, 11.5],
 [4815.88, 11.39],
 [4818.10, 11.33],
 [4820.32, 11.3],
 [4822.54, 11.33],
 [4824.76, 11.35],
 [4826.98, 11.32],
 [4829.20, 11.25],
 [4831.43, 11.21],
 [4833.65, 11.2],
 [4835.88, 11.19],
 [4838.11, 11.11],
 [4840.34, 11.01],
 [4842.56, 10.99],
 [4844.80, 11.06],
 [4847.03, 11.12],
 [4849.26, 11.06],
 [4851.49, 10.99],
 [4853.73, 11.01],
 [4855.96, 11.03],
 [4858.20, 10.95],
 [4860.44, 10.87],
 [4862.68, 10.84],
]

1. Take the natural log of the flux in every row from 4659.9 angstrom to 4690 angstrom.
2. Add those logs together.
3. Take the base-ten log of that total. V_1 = 1.59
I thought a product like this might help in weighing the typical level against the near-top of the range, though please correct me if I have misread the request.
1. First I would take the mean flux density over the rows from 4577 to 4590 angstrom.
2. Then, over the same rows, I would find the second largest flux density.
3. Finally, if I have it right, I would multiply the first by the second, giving 138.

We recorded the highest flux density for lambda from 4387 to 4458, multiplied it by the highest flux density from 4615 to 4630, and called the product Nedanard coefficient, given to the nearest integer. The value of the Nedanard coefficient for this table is 153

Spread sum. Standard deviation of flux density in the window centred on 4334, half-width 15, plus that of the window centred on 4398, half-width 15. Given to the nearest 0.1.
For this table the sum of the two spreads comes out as 0.9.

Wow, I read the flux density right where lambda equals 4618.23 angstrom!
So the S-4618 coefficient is 10.93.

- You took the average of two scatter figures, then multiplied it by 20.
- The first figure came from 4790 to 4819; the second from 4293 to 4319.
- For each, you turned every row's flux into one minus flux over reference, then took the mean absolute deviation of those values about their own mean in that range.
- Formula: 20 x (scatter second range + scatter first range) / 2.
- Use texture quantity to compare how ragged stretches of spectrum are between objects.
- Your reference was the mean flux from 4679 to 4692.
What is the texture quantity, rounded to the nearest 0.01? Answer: 0.59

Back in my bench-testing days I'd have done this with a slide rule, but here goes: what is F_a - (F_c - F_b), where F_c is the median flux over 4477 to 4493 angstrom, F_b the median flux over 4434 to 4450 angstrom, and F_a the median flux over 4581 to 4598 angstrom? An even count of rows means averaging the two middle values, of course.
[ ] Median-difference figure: 9.6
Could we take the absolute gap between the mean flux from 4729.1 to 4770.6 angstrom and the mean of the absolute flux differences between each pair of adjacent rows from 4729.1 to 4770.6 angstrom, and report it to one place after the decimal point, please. 14.6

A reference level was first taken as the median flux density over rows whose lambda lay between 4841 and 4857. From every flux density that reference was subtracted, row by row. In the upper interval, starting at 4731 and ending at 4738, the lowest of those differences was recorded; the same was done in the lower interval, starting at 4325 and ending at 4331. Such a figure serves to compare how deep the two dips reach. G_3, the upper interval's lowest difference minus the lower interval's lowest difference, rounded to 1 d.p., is 3.7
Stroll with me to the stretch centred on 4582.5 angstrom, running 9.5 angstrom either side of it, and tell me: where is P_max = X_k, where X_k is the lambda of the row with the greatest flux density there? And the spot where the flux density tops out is 4590.66 angstrom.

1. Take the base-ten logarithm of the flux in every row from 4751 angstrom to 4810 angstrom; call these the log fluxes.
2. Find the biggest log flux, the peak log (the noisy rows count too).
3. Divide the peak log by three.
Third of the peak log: 0.39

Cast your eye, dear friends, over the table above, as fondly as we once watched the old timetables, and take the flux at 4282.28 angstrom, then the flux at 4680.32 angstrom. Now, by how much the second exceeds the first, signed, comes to 3.3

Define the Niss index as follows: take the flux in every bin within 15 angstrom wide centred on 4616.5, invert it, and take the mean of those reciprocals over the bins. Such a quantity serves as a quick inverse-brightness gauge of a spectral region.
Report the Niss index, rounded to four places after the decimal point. 0.0849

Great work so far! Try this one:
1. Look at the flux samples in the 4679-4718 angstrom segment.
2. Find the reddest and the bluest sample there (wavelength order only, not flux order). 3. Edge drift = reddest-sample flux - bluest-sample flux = 1.5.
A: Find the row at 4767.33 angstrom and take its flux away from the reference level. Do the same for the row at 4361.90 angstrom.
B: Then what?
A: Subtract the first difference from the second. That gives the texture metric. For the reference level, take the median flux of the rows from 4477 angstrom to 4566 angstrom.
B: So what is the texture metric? 1.2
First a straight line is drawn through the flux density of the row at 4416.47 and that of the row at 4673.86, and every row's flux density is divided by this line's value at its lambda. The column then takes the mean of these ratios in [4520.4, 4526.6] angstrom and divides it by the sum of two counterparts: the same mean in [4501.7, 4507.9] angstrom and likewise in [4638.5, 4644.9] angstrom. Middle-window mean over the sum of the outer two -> 0.485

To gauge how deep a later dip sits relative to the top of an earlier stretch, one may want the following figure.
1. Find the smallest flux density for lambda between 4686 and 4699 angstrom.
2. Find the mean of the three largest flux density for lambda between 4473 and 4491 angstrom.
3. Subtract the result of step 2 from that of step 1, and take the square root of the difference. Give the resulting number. 2.3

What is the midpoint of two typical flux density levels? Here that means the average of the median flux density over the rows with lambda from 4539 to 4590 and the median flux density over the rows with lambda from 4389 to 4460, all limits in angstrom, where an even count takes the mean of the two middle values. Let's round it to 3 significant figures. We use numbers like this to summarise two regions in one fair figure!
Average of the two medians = 11.3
